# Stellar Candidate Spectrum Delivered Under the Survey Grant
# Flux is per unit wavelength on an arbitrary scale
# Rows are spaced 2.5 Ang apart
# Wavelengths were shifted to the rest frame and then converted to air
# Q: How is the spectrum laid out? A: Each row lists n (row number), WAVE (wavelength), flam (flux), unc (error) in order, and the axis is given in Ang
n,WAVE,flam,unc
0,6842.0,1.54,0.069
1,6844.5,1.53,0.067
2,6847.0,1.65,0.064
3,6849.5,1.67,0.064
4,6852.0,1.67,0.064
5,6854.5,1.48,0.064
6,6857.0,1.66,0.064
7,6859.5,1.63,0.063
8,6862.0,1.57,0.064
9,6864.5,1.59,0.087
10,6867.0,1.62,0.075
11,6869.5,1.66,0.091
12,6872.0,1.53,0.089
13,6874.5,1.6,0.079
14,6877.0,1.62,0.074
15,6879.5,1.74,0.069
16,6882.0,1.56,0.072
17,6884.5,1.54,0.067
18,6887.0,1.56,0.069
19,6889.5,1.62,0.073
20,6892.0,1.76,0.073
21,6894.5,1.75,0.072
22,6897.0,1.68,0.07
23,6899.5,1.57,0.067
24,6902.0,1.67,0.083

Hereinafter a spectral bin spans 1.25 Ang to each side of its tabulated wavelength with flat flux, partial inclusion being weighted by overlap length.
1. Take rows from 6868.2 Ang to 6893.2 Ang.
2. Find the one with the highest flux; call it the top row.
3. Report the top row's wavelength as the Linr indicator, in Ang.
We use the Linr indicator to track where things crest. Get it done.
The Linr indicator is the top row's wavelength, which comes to 6892.0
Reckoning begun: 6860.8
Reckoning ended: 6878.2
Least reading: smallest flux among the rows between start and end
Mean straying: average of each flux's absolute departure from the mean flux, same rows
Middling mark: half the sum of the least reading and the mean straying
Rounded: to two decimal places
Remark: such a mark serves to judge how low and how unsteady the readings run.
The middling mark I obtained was 0.78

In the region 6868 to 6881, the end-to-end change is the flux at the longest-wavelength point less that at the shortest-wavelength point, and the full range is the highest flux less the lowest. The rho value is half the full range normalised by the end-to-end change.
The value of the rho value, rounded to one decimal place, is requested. 1.3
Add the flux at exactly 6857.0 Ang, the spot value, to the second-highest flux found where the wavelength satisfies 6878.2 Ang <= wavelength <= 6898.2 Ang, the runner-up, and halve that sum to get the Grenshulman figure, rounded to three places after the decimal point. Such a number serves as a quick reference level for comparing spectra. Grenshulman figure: 1.705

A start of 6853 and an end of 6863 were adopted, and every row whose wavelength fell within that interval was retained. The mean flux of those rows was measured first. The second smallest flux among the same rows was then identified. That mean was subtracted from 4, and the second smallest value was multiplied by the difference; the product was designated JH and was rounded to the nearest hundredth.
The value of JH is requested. 3.79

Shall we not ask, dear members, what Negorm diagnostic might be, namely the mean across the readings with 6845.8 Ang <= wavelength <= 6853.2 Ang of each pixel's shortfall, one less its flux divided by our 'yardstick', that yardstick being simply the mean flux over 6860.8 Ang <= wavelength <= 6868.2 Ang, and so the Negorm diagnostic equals -0.044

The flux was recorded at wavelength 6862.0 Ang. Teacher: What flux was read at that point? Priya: 1.57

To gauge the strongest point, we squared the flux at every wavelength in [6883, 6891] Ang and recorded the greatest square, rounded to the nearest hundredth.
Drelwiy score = 2.62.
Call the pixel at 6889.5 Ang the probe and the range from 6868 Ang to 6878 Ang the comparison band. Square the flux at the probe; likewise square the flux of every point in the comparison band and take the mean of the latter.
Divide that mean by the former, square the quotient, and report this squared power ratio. 0.96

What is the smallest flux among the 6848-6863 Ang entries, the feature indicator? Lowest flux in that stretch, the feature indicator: 1.48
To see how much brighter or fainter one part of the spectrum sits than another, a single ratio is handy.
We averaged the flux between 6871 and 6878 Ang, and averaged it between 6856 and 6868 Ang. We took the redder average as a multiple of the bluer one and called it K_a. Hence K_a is 0.98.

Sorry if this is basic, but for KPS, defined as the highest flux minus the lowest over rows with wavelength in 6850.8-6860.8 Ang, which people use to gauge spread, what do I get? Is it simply 0.190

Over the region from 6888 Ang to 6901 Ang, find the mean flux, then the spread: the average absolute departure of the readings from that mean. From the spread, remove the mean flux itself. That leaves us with -1.61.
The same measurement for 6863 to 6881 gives -1.58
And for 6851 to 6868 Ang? -1.55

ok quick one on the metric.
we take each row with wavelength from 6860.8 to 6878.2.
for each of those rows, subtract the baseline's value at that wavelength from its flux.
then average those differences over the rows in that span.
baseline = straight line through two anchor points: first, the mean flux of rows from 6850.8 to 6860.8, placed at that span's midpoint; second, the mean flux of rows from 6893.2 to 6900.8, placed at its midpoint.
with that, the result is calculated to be -0.030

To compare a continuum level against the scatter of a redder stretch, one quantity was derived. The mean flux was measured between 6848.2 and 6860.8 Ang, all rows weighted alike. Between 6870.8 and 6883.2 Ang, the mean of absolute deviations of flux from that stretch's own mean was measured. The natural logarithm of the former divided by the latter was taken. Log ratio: 3.4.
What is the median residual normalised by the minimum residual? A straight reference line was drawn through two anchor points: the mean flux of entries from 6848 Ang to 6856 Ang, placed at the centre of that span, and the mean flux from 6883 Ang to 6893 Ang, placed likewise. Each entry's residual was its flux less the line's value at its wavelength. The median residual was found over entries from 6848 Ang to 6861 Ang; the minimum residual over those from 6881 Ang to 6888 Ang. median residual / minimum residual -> -0.7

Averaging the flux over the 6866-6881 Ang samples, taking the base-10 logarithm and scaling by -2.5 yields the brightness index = -0.529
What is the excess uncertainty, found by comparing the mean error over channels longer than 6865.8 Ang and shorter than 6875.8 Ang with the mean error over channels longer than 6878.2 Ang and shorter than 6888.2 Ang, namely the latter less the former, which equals -0.014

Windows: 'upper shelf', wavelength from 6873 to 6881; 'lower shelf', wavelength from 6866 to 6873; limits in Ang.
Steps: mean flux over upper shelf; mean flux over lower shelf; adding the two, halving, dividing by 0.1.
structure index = 16.3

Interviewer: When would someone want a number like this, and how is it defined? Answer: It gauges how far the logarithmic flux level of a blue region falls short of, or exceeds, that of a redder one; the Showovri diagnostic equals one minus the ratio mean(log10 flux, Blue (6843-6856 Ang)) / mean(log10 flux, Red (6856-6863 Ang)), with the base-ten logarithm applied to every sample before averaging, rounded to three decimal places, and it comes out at 0.028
